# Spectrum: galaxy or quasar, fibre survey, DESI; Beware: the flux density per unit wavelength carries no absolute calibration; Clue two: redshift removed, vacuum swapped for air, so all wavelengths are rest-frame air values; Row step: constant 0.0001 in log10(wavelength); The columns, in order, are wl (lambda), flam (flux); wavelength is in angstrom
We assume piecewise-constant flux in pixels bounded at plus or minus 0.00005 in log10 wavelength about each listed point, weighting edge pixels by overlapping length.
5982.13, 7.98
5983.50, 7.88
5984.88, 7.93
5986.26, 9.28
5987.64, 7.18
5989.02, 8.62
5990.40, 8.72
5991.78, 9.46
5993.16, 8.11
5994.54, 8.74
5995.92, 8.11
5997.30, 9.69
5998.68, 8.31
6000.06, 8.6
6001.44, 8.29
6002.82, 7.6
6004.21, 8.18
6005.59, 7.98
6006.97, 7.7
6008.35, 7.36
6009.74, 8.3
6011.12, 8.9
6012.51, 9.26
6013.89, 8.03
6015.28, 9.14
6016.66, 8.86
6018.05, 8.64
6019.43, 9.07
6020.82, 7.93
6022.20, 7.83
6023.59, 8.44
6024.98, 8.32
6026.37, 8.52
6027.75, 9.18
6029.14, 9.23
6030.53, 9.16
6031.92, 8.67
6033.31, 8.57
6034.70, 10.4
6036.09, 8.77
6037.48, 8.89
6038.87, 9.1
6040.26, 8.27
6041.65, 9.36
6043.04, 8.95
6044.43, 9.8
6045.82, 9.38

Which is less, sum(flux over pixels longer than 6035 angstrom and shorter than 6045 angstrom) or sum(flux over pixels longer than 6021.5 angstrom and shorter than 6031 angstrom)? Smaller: 60.7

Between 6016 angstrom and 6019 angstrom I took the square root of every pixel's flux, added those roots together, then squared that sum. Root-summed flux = 35.0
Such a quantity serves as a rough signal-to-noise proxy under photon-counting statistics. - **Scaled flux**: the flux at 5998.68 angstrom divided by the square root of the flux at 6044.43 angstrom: 2.65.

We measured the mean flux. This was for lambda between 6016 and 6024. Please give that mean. 8.46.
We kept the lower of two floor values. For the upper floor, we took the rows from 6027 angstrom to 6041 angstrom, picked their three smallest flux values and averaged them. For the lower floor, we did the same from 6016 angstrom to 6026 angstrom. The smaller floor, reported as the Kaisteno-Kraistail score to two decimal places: 8.03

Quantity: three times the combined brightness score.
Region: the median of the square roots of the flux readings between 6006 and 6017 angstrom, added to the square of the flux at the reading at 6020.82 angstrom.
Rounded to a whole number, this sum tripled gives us 197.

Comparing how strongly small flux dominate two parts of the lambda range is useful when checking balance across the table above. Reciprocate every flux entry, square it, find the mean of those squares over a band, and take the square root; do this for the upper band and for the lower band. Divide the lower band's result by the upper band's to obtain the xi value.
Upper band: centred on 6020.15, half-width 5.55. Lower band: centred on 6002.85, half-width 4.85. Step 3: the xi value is 1.05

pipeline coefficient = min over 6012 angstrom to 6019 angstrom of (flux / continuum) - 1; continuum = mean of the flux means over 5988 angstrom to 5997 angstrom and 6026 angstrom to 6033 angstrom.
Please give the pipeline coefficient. -0.09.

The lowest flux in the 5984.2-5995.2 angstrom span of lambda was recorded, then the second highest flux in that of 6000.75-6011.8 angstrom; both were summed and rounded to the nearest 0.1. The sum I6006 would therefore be 15.5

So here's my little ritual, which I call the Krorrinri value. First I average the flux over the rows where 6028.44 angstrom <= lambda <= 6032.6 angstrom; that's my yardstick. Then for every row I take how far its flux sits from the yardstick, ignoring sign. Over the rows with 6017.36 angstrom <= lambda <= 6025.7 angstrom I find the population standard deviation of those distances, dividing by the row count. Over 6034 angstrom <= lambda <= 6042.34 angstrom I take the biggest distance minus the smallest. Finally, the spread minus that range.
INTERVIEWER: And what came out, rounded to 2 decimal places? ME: -0.91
